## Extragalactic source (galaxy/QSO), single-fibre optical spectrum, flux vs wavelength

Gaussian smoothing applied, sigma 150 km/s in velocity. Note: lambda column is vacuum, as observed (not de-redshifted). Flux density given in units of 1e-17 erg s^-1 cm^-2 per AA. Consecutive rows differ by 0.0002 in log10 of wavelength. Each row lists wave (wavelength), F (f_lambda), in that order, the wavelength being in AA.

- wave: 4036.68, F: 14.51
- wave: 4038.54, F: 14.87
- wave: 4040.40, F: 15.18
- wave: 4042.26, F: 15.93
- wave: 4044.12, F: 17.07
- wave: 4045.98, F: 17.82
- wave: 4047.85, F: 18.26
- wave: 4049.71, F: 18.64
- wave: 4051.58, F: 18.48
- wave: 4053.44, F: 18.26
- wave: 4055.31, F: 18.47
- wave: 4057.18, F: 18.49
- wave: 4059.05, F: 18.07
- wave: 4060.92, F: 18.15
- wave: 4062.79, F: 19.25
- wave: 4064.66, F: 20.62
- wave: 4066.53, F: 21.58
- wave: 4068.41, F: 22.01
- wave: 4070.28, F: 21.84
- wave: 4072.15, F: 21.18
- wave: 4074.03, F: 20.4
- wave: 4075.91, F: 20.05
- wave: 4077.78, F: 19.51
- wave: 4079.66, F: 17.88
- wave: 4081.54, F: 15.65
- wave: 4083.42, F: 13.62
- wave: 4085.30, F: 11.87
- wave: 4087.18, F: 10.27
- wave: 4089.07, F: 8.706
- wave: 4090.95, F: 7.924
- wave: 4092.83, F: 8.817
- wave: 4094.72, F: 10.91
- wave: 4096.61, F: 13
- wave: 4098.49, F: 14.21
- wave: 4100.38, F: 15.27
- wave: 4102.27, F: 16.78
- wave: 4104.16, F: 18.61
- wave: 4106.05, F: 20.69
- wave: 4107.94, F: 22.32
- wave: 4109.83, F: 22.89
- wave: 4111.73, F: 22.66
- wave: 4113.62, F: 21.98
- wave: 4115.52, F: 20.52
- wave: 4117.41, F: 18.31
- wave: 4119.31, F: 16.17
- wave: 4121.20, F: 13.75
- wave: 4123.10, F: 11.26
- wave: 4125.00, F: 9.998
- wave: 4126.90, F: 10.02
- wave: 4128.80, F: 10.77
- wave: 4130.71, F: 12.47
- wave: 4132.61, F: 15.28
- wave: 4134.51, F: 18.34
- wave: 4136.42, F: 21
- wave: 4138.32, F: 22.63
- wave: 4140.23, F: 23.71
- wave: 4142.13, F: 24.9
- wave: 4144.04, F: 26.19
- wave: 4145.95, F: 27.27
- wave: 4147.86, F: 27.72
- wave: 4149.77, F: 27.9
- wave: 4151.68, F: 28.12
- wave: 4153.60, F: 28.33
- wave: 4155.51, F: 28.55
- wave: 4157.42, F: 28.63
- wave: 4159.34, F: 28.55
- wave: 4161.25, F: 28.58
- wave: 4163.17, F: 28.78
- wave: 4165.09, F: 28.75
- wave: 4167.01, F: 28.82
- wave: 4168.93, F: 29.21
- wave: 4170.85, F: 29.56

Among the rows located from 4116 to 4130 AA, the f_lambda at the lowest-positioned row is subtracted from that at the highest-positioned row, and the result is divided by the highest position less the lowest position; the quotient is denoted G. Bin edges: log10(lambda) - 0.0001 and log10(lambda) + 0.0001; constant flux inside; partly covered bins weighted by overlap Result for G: -0.7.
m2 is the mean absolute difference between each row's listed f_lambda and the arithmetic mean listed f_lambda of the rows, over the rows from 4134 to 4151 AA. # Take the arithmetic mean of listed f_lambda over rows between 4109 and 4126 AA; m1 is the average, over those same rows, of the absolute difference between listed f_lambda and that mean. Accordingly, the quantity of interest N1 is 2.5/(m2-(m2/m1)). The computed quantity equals 1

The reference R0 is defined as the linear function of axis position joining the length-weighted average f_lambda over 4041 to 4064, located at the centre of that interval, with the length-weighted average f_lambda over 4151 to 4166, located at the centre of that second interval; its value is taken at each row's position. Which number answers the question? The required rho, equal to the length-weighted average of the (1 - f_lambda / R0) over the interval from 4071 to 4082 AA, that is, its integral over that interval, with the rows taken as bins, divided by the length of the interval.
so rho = 0.05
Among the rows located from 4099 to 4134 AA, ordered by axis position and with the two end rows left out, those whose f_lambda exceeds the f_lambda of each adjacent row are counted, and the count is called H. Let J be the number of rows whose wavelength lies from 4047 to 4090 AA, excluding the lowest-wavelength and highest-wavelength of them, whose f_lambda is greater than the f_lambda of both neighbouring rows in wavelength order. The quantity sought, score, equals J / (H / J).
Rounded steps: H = 1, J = 3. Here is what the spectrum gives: 9.0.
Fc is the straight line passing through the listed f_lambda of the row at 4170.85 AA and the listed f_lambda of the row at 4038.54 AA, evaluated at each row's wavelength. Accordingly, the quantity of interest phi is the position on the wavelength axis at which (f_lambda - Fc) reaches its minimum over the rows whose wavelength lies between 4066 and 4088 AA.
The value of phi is 4087.18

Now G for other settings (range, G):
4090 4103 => 0.8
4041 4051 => 0.4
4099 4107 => 1.0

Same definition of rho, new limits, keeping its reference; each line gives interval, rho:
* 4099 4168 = 0.18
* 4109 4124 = 0.24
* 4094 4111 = 0.25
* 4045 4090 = 0.08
